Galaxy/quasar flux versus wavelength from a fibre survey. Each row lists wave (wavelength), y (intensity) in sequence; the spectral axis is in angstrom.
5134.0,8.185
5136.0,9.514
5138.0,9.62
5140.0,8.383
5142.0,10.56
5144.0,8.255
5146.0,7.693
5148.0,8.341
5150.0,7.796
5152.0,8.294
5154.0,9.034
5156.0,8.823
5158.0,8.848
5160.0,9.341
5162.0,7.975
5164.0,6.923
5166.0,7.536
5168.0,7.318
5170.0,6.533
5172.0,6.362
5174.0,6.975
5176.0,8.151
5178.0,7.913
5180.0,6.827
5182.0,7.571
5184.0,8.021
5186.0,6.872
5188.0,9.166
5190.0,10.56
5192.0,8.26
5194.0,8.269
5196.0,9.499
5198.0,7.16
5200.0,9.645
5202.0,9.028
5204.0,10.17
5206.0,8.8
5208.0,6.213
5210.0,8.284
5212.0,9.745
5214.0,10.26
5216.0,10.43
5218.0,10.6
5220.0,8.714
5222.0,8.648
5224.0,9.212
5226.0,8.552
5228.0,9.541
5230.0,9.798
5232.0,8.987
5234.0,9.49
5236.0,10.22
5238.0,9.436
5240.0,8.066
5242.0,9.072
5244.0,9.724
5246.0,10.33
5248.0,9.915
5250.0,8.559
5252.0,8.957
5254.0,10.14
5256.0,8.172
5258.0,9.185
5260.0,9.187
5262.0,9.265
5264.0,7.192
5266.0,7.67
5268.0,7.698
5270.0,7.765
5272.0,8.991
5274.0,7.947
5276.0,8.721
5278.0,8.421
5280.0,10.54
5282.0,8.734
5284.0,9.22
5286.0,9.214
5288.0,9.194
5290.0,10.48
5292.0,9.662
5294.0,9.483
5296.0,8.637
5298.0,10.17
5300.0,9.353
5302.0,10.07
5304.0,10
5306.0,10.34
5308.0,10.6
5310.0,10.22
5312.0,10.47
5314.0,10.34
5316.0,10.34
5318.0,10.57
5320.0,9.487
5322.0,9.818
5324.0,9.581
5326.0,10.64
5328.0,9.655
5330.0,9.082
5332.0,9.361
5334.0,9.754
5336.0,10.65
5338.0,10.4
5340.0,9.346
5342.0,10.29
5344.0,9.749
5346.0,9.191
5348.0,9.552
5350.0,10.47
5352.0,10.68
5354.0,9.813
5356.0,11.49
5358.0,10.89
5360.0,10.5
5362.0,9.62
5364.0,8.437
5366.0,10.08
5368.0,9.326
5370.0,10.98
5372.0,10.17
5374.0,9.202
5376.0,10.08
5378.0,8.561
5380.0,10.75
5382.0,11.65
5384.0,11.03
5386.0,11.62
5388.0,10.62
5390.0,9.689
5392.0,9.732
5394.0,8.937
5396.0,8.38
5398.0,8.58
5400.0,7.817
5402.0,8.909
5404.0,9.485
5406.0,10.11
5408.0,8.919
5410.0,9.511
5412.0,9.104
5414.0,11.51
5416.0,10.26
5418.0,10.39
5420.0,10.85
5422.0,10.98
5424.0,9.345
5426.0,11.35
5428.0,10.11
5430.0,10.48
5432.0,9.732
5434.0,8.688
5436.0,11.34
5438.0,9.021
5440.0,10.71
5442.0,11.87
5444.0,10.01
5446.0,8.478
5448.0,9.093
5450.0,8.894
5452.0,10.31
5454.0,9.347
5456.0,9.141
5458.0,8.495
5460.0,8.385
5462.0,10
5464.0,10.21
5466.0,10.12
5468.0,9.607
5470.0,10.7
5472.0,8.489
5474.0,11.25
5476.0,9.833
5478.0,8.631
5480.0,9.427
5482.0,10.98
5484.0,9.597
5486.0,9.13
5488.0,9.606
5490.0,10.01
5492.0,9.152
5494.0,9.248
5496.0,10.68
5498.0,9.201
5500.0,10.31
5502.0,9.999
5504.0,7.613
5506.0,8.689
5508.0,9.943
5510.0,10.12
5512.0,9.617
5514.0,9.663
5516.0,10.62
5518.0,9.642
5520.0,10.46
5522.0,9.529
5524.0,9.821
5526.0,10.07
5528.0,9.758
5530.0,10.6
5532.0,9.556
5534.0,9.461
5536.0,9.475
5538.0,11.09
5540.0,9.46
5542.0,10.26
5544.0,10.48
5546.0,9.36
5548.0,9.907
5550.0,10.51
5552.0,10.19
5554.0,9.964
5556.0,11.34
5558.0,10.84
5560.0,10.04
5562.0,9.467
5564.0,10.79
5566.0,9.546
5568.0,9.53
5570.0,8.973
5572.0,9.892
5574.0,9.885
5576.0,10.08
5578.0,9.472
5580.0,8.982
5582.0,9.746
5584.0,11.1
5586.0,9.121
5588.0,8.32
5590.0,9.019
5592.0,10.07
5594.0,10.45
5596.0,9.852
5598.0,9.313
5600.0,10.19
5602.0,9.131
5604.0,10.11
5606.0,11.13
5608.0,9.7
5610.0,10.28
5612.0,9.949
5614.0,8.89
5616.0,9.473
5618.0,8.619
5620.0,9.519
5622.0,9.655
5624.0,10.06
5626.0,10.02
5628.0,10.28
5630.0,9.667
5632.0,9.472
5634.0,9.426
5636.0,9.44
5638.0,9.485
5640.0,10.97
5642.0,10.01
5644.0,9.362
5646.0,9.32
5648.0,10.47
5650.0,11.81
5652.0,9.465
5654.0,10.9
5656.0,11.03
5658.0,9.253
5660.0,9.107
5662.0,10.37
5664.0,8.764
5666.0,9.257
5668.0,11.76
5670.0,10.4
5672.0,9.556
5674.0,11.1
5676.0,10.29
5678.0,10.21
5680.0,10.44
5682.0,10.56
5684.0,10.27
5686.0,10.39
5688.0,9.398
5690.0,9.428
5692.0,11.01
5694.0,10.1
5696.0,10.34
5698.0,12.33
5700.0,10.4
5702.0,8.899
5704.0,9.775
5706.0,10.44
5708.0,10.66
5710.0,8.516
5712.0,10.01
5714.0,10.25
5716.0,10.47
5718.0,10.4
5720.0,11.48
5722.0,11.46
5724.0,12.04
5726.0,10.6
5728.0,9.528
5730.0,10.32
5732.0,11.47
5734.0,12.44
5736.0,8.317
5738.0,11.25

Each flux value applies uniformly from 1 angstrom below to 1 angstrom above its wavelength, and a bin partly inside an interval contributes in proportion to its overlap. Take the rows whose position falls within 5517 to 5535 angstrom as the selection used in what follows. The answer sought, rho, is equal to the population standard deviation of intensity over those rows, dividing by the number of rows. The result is 0.39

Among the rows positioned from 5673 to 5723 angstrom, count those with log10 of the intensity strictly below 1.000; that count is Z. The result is 5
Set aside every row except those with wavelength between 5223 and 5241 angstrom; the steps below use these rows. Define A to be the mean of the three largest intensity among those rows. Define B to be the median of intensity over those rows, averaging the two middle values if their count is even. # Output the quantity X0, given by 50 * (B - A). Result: -21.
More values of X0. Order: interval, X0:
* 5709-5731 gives -63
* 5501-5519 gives -29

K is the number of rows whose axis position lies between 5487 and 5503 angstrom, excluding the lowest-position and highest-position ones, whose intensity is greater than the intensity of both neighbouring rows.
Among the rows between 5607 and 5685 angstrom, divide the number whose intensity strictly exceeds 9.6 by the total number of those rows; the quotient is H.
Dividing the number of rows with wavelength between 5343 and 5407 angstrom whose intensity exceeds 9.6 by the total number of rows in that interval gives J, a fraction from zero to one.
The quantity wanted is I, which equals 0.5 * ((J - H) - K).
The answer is -1.5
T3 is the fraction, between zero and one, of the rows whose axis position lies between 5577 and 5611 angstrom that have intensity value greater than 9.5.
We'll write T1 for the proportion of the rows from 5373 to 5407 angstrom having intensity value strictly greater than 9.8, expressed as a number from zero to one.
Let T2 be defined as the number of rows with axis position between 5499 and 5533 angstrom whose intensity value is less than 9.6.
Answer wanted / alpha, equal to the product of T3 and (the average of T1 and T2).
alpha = 1.3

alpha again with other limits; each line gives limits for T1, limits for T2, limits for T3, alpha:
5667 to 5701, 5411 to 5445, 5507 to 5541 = 2.0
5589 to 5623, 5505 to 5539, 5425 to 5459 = 1.4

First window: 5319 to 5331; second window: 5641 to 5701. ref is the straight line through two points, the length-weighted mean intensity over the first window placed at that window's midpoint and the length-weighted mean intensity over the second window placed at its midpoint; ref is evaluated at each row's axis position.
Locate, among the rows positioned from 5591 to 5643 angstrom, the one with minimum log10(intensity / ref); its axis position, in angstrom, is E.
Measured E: 5618.0 angstrom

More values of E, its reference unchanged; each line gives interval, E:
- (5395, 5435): 5400.0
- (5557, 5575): 5570.0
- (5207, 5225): 5208.0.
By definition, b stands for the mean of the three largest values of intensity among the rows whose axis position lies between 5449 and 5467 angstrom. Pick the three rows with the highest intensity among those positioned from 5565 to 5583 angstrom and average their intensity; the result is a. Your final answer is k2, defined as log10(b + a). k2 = 1.30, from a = 10.0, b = 10.2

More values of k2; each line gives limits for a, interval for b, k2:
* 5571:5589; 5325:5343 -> 1.32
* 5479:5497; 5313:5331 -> 1.32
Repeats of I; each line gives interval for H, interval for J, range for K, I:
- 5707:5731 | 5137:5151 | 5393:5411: -1.3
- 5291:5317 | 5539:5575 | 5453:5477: -1.6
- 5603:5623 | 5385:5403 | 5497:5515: -1.1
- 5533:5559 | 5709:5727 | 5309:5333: -1.9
